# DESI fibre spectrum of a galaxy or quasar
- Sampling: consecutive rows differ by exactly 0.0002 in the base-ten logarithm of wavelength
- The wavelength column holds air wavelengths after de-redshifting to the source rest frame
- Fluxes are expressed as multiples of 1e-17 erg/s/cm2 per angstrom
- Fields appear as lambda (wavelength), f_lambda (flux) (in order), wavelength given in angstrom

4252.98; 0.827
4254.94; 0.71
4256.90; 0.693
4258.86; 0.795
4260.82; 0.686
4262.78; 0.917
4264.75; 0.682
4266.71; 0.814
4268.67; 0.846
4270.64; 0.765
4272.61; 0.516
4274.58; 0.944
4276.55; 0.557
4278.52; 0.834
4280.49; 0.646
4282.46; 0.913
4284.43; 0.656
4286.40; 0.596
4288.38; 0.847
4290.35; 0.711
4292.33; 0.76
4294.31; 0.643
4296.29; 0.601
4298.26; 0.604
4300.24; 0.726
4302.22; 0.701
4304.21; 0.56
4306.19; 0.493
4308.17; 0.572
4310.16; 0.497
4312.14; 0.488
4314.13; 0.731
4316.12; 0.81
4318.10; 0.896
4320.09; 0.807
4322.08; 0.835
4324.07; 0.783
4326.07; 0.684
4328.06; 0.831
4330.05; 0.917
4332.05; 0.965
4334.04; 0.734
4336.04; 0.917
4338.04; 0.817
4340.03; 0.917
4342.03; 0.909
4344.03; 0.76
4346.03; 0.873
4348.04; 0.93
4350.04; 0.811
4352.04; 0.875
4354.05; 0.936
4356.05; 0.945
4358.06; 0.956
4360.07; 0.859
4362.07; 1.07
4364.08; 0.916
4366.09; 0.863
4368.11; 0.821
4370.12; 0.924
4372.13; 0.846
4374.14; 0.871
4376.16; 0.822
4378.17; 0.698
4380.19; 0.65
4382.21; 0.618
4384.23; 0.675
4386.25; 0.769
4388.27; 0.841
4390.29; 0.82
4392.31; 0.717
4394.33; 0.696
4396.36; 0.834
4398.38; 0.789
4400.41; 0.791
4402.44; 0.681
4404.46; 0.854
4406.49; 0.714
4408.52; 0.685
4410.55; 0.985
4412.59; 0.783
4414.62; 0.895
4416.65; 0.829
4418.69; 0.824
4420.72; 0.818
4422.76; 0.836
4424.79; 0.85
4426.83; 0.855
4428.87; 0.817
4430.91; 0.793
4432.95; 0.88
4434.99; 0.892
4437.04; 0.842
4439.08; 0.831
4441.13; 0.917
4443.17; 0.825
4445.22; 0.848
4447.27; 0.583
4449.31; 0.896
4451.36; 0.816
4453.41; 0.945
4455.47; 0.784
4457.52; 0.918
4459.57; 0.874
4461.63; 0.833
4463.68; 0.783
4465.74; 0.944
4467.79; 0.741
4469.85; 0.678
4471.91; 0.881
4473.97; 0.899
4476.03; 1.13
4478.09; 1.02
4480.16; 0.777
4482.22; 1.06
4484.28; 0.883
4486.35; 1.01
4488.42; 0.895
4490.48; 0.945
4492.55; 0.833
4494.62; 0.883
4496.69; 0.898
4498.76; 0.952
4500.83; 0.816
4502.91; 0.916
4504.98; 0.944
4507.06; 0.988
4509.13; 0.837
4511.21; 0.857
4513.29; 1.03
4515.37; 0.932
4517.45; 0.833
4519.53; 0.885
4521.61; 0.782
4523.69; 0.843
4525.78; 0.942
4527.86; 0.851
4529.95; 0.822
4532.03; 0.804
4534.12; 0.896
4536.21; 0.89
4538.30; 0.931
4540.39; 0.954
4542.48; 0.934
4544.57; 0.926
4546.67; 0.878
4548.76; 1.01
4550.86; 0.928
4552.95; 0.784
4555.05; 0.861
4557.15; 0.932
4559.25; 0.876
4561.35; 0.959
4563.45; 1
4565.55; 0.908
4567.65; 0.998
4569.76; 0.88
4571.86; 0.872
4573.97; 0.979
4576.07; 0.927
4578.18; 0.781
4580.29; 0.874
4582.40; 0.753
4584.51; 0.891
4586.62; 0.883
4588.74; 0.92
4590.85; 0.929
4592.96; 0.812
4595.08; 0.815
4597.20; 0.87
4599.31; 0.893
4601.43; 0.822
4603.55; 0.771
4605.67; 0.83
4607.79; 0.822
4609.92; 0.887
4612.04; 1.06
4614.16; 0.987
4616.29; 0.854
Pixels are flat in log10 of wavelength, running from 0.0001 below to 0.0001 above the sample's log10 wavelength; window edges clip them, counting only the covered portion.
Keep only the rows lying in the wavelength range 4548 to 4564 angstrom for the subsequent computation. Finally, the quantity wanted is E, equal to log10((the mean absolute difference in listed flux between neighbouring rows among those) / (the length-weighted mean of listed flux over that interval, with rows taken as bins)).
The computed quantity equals -1.06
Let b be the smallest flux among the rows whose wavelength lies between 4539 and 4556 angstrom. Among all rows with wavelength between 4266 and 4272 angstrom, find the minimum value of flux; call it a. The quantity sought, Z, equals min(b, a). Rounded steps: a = 0.765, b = 0.784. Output 0.765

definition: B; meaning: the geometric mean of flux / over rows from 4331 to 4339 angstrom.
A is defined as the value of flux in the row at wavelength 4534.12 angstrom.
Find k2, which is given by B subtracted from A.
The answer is 0.04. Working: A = 0.896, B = 0.85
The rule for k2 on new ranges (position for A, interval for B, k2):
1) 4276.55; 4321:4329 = -0.22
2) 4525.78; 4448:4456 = 0.08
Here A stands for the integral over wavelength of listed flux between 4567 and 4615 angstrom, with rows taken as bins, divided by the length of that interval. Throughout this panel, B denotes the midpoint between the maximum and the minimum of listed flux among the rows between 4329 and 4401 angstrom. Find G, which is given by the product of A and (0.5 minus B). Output -0.30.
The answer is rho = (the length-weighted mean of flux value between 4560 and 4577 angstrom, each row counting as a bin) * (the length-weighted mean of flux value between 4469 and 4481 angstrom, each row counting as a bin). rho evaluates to 0.85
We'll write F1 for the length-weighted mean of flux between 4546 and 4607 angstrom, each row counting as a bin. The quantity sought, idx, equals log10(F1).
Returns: -0.05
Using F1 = 0.88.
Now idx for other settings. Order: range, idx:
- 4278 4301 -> -0.15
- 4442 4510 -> -0.06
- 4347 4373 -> -0.04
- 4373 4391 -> -0.12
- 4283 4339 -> -0.14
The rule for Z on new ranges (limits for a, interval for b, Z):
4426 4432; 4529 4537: 0.793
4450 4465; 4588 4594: 0.783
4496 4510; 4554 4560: 0.816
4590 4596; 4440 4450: 0.583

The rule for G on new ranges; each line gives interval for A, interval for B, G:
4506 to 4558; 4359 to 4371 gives -0.40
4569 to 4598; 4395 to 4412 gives -0.29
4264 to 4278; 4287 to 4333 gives -0.17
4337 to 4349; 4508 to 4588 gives -0.34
